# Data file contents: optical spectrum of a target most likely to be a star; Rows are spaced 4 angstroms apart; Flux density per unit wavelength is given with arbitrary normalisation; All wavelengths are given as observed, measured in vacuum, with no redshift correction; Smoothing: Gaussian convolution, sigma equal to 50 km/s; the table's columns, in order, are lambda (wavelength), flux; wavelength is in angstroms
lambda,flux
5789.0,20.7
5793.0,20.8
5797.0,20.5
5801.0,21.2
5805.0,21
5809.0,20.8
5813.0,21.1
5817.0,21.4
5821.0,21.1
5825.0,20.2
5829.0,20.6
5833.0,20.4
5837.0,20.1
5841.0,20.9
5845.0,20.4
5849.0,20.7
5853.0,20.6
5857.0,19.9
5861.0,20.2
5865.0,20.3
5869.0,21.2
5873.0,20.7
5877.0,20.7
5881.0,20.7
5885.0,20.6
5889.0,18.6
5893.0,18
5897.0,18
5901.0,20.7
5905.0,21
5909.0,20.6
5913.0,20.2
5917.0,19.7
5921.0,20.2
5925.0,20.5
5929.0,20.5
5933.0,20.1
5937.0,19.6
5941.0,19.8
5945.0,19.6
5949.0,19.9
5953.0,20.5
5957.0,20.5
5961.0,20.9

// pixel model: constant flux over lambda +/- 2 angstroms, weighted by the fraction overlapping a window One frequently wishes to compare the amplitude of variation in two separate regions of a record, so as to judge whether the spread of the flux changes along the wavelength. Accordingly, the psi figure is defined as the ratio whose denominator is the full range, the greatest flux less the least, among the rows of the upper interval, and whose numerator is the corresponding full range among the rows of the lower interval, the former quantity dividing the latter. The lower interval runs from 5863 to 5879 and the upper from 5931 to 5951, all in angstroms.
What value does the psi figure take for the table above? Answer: 1.8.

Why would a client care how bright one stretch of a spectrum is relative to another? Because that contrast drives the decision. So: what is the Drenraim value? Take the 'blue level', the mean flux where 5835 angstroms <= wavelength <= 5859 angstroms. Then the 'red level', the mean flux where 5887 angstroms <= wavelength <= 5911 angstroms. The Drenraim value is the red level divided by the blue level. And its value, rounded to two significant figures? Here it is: 0.95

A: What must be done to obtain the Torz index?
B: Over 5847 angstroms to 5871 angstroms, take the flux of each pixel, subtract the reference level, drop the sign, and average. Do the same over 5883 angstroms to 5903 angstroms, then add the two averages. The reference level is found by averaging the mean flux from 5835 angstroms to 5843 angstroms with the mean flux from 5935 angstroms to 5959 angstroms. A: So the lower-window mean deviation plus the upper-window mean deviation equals 1.8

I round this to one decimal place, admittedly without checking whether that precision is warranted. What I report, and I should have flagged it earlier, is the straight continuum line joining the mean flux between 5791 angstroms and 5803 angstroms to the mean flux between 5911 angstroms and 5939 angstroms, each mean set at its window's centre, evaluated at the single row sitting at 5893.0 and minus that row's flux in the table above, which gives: 2.3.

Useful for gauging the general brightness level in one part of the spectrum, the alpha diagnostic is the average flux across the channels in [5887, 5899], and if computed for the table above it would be 18.2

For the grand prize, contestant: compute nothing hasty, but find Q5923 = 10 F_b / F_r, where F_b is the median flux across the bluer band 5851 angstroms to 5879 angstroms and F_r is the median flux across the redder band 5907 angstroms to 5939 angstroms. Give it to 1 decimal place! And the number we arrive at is 10.2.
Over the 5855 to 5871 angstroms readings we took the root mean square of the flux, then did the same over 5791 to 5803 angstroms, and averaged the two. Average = 20.6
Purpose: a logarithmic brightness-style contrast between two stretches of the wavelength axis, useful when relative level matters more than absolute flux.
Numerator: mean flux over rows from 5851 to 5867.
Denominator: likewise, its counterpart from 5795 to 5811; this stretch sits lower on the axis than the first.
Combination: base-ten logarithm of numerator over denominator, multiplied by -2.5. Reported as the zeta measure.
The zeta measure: 0.033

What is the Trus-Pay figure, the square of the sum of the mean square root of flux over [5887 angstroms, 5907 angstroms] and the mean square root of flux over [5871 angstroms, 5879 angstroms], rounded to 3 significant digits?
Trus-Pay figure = 79.8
